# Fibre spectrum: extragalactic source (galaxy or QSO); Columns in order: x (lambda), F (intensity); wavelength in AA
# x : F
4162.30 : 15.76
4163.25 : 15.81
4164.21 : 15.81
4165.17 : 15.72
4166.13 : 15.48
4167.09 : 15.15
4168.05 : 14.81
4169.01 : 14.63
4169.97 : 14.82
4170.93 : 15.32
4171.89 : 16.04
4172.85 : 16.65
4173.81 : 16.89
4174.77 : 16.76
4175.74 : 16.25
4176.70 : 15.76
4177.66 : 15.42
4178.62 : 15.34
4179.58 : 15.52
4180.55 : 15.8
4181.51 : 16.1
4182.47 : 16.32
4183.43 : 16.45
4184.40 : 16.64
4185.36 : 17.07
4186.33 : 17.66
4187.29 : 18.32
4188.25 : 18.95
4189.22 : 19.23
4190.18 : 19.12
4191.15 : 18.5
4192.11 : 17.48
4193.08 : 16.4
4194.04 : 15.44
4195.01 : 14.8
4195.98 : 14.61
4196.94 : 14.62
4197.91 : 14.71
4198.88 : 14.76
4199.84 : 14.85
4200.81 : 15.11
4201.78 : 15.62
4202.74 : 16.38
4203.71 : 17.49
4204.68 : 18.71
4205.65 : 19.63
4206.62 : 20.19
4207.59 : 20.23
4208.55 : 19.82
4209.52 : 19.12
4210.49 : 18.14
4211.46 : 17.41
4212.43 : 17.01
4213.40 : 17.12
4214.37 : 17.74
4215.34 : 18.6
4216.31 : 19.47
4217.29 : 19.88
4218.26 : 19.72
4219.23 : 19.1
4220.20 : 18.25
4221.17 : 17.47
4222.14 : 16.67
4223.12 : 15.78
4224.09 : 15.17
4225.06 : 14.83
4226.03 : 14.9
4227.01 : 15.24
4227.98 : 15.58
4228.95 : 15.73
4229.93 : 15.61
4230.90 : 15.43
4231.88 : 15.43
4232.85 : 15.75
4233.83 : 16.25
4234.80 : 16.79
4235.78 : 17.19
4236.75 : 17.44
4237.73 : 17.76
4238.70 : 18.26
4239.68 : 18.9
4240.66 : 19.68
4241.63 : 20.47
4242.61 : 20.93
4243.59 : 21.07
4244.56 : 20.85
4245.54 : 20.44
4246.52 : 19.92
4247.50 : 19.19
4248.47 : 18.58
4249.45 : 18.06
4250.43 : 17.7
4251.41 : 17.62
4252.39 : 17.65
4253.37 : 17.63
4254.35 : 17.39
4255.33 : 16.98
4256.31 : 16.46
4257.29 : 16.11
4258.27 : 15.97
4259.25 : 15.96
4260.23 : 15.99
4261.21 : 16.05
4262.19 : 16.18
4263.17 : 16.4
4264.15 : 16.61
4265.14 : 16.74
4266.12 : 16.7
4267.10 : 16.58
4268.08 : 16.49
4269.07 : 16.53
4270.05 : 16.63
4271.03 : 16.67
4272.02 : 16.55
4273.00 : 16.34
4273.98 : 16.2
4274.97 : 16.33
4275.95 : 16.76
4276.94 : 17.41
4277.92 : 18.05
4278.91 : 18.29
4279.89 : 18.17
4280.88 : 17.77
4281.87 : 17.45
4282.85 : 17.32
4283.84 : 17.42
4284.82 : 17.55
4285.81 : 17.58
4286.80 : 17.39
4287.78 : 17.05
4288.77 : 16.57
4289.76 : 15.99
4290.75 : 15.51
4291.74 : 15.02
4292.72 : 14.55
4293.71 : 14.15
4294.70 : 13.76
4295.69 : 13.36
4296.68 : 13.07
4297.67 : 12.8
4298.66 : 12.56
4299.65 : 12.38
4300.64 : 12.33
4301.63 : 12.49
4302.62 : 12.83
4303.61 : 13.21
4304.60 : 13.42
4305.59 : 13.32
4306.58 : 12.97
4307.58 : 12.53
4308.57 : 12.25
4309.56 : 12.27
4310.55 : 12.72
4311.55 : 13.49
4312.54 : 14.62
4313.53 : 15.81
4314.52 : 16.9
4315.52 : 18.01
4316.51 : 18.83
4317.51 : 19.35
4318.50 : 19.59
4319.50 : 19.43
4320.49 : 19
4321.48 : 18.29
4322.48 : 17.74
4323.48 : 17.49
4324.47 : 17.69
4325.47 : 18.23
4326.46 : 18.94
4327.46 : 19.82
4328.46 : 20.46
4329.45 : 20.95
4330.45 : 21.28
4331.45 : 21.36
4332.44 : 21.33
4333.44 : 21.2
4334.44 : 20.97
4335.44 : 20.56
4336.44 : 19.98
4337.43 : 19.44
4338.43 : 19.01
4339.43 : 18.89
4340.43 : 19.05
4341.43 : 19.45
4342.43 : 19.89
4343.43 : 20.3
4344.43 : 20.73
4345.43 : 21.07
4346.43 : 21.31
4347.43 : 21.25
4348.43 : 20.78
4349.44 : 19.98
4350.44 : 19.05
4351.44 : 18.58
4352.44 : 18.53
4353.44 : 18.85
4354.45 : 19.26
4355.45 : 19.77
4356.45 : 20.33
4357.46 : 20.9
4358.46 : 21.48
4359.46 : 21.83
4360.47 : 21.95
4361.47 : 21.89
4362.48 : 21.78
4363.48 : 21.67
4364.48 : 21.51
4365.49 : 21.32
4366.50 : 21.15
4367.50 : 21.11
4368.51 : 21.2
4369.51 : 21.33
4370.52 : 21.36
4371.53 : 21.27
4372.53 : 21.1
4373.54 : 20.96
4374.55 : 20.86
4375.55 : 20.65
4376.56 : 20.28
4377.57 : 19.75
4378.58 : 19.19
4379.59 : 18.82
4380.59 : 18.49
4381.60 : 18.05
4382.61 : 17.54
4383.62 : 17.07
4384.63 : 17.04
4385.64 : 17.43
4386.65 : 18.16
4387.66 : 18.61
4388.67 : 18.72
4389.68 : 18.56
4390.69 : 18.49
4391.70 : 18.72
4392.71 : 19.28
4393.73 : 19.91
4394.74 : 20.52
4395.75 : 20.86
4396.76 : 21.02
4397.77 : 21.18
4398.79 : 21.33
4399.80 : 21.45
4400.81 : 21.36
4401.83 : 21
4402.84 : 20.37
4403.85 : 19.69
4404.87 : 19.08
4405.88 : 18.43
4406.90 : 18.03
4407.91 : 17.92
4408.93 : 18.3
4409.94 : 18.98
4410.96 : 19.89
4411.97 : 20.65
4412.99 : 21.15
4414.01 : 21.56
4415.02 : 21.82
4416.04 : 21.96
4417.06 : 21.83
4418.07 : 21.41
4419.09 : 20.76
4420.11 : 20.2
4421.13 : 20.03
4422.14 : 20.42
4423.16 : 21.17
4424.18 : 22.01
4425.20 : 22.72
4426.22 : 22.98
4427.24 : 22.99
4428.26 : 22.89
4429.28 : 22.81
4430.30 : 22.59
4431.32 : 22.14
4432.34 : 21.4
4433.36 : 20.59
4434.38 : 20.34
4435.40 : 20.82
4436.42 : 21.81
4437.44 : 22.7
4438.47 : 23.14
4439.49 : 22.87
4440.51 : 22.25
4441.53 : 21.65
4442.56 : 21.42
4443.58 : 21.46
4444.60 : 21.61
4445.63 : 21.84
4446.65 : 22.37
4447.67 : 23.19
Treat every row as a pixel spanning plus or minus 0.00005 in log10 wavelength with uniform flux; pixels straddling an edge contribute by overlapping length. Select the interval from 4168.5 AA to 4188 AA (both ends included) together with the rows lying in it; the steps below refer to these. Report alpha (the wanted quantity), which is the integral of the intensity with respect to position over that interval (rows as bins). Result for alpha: 316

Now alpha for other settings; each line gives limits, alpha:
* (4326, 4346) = 405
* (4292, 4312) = 261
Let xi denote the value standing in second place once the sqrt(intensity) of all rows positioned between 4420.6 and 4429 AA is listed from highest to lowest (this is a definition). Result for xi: 4.79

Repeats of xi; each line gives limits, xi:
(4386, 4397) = 4.57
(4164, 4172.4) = 3.98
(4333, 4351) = 4.61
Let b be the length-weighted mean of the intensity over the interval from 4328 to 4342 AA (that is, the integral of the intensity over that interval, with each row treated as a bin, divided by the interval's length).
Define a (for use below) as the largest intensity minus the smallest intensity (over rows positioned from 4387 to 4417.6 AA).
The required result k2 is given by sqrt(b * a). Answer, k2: 9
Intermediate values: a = 4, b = 20.3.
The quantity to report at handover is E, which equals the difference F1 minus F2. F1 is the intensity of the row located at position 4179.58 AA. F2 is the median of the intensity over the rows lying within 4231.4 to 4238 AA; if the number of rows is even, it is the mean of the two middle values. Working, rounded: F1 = 15.52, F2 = 17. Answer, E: -1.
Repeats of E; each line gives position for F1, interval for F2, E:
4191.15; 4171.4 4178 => 2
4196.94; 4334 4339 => -5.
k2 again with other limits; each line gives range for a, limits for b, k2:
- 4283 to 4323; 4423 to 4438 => 13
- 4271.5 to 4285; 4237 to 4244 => 6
